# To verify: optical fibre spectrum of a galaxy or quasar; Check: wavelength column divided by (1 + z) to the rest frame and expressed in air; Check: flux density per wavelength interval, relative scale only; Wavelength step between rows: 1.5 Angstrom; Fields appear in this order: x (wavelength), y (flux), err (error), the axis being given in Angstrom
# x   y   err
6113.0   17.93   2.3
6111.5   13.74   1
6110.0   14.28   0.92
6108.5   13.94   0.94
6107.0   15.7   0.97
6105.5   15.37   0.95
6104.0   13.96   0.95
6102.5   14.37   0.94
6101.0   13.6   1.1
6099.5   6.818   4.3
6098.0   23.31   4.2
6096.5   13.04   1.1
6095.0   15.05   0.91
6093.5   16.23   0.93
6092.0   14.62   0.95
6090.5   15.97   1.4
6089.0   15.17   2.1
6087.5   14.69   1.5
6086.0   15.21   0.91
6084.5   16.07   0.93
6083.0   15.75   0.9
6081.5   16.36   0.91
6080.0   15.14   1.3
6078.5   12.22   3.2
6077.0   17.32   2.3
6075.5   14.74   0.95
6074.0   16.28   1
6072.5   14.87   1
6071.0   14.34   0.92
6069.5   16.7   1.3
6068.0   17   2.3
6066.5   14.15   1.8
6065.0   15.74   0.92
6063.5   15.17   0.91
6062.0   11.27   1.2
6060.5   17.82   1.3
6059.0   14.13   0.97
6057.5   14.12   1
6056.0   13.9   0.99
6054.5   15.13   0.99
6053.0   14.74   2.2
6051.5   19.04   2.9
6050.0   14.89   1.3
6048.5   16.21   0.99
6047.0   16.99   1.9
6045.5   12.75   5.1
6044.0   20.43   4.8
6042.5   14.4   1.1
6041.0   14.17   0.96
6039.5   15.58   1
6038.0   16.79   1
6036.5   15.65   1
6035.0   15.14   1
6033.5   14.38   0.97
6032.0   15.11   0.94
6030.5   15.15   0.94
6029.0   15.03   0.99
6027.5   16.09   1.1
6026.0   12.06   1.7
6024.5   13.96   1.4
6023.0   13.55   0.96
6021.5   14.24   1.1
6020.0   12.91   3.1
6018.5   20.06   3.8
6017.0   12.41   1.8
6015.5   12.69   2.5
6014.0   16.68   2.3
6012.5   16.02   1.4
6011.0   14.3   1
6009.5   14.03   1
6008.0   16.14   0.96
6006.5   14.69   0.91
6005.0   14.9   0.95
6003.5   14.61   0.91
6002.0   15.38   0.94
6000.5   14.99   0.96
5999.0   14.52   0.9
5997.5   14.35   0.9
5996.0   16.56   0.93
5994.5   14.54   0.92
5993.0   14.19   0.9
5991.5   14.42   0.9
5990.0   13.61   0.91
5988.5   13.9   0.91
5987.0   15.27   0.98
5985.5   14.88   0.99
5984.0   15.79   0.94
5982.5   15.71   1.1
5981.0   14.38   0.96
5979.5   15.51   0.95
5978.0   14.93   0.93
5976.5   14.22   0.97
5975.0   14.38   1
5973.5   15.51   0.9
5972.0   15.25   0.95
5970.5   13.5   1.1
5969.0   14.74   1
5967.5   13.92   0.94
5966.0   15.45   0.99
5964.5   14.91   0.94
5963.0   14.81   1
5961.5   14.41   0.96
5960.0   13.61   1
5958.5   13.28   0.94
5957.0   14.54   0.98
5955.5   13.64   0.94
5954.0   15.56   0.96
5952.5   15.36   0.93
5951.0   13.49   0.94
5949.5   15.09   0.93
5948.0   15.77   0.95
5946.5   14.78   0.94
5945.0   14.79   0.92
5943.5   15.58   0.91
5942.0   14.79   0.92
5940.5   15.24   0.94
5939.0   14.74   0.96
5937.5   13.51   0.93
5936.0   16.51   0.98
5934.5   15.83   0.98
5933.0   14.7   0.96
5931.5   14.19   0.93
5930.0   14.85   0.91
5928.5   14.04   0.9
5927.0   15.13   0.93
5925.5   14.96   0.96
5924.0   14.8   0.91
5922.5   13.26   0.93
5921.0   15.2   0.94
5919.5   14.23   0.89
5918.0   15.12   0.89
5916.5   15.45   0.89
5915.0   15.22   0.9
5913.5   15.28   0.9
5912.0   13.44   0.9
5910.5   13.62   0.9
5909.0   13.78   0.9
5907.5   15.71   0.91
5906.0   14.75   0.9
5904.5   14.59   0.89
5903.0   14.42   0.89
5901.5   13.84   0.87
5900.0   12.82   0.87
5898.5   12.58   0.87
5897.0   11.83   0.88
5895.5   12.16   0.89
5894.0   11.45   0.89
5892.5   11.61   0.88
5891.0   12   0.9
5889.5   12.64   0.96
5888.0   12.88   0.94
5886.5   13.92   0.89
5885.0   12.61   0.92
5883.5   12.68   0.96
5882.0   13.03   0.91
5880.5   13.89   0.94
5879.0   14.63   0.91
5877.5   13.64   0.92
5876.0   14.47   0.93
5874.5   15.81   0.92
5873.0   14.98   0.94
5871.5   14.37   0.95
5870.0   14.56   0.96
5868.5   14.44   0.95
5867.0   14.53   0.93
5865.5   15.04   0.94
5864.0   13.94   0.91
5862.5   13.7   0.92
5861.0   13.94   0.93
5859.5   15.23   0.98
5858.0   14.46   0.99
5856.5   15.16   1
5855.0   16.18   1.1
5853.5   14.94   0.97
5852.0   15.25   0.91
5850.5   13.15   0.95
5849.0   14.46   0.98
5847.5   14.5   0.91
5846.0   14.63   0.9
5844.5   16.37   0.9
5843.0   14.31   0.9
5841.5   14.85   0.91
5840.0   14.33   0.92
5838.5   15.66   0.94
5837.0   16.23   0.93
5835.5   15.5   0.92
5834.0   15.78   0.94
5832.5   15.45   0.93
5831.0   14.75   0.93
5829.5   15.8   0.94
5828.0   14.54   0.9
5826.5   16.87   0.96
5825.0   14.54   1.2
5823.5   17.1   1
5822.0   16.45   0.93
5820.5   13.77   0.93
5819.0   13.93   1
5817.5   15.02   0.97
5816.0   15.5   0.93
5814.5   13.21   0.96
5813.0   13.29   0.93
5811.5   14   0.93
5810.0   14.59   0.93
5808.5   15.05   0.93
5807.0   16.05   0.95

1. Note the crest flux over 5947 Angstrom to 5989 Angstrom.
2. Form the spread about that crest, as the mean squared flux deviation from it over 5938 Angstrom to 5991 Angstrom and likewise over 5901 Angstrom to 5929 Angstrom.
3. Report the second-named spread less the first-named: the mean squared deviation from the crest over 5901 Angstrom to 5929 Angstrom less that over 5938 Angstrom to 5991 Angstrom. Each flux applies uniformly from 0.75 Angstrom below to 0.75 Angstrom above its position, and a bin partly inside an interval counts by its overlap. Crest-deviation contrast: 0.3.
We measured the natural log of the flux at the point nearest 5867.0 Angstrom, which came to 2.68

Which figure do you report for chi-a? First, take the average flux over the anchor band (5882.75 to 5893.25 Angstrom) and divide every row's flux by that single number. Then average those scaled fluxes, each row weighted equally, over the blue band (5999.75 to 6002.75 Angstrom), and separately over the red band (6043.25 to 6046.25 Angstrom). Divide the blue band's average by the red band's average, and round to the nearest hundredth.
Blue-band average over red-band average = 0.92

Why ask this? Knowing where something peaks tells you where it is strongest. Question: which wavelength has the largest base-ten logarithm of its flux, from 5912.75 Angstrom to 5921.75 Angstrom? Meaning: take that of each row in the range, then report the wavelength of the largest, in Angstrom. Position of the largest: 5916.5 Angstrom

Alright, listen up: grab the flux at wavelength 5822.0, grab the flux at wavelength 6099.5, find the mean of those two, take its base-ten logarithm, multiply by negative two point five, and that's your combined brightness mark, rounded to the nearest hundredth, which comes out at -2.66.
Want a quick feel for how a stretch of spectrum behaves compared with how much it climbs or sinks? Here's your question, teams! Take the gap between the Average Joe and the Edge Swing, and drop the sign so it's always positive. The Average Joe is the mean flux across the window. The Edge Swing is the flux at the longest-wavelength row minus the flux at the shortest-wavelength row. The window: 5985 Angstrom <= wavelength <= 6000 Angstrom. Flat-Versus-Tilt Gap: 15.0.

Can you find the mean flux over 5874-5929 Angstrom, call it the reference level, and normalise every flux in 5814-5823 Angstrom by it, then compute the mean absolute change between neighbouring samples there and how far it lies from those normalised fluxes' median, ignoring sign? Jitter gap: 0.95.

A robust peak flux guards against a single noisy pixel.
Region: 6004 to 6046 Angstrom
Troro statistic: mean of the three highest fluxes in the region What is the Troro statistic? 19.1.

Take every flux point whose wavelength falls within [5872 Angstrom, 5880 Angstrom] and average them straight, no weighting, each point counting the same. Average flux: 14.7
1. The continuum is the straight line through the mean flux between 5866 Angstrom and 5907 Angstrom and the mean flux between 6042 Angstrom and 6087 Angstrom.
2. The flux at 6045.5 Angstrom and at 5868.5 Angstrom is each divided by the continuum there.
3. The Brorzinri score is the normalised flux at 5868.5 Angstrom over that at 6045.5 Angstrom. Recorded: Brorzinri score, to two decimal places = 1.29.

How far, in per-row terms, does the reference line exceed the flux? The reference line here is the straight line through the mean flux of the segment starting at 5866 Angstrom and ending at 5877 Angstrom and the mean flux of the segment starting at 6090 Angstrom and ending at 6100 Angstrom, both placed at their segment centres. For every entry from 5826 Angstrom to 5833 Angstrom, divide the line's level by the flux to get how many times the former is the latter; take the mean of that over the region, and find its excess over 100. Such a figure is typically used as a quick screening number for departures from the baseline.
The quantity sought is -99.0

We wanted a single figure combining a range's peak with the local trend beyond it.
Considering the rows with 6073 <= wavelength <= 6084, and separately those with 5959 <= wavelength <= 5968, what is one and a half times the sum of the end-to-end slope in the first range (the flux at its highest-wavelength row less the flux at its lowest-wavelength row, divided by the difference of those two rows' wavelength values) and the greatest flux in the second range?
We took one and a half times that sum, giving 23.1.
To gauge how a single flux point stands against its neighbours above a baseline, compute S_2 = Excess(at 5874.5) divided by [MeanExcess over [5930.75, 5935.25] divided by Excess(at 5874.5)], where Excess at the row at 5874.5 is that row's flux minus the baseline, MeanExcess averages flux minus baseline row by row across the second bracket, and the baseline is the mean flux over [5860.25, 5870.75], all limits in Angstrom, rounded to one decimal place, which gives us 3.8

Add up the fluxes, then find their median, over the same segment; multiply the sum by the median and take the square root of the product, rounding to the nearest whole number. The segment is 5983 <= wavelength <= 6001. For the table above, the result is 51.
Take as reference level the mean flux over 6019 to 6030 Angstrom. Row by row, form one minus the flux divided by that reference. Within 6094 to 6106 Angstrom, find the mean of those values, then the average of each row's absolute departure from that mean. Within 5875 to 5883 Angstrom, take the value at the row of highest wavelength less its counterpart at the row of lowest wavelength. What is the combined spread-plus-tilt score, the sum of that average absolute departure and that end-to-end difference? 0.29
